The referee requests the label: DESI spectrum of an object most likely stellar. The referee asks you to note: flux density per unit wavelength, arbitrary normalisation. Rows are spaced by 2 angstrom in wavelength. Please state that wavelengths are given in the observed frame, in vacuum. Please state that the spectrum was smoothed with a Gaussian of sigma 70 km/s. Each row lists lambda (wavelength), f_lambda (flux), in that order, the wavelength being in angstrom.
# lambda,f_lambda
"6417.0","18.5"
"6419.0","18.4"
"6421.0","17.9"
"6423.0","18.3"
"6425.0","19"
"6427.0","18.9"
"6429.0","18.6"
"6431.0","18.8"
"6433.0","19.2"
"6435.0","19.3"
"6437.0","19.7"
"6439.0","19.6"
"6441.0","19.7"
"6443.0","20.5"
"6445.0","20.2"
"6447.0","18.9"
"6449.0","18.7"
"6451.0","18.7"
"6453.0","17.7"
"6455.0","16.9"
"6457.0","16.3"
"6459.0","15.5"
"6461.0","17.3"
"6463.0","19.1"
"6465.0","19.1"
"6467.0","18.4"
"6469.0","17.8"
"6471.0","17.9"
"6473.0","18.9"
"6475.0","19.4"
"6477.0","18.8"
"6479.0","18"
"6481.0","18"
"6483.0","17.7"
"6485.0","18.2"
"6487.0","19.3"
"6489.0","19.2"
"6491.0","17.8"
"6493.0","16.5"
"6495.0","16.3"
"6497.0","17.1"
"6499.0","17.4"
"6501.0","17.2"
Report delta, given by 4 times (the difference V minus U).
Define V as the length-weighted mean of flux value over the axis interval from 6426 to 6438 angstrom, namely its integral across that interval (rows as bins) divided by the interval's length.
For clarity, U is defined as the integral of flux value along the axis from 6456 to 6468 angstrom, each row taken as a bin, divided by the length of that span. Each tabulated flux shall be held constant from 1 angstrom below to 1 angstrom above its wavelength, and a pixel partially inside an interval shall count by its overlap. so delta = 5.9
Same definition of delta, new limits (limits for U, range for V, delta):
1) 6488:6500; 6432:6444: 9.1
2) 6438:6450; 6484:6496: -6.9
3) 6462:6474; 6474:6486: -0.7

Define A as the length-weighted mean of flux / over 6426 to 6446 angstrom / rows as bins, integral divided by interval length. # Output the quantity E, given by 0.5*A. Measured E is 9.7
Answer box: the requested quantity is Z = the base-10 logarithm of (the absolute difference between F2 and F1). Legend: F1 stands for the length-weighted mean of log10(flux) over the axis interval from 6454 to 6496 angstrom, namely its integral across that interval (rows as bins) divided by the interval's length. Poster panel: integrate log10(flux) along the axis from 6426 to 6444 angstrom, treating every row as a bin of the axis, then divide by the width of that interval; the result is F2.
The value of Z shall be -1.5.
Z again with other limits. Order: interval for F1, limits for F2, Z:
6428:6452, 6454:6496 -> -1.5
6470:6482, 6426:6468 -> -2.7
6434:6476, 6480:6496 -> -1.8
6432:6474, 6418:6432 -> -2.9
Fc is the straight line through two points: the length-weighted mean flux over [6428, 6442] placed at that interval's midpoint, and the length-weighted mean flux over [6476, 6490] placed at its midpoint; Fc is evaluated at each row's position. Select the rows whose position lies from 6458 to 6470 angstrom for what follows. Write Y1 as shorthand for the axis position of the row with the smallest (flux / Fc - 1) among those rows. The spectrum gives 6459.0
